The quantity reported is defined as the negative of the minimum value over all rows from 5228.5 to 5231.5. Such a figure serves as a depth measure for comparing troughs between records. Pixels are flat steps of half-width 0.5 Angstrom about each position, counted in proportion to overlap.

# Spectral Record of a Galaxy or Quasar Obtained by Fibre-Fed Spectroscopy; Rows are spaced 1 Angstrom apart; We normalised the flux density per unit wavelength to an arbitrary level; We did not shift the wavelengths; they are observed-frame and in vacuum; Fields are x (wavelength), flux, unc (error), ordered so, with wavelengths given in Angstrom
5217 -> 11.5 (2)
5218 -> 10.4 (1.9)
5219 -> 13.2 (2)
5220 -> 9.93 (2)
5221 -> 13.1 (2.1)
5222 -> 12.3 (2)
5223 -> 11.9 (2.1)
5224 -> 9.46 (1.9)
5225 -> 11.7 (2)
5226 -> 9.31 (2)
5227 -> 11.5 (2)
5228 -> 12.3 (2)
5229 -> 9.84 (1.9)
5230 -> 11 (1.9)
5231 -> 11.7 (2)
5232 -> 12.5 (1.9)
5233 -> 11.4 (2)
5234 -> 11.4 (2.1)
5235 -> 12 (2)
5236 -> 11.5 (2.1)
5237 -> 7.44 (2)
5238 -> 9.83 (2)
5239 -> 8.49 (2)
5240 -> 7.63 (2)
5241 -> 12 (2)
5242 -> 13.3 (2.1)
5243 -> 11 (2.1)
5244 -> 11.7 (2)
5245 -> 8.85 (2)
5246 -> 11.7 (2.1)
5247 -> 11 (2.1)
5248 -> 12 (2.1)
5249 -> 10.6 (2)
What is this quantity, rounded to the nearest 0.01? -9.84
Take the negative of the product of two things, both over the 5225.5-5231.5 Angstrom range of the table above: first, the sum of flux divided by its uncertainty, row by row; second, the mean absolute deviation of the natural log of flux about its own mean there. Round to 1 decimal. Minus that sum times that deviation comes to -2.9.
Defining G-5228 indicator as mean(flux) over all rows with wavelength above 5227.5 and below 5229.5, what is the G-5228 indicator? 11.1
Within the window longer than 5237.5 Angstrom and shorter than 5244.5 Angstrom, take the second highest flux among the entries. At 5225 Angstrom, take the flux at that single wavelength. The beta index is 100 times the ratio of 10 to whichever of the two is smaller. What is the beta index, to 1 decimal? 85.5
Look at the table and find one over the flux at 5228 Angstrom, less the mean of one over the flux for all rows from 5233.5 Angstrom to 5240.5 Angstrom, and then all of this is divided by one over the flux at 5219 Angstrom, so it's -0.33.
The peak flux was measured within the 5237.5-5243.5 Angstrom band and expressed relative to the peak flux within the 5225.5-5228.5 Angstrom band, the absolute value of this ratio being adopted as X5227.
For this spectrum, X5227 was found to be 1.08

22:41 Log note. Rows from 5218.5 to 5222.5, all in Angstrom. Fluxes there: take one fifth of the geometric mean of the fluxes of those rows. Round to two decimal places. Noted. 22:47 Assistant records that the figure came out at 2.41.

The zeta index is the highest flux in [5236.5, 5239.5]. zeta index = 9.83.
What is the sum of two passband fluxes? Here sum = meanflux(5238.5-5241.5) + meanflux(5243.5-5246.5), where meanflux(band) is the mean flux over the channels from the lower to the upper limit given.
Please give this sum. 20.1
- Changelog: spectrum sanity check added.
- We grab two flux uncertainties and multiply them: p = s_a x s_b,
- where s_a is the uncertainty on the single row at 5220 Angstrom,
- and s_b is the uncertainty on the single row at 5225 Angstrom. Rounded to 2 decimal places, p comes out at 4.00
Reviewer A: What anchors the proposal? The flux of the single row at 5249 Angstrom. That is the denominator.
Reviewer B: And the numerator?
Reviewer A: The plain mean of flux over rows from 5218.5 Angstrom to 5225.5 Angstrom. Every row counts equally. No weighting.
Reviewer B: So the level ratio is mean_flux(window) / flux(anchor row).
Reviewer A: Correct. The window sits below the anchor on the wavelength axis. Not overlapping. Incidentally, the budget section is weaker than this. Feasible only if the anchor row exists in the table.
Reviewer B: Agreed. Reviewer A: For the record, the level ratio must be 1.10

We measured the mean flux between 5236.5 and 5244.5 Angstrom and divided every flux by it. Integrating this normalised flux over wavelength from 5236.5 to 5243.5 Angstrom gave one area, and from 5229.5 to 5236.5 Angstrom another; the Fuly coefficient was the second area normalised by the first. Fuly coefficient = 1.17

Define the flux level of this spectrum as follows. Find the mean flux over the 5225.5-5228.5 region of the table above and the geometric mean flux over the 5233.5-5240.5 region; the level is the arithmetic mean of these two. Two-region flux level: 10.3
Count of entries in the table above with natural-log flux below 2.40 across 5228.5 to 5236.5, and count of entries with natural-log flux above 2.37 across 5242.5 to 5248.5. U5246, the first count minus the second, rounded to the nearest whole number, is -3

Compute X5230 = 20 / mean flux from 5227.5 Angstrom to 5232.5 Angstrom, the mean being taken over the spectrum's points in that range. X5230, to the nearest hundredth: 1.74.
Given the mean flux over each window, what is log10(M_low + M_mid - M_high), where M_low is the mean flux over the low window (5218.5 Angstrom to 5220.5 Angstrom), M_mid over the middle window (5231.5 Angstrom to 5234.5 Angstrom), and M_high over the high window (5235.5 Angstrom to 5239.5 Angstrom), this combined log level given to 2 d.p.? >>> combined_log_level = 1.15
